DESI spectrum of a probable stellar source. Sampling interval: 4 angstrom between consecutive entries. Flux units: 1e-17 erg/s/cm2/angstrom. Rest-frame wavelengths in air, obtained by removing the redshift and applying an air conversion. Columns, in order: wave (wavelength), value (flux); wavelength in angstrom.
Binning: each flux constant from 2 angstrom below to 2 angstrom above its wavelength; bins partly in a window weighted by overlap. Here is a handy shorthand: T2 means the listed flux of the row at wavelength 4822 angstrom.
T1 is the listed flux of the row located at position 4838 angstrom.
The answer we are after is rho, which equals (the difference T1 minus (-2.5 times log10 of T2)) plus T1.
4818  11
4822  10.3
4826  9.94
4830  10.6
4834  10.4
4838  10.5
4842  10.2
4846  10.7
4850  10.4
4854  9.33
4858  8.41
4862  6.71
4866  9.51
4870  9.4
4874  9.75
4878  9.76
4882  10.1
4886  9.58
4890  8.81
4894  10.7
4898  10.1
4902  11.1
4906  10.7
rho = 23.5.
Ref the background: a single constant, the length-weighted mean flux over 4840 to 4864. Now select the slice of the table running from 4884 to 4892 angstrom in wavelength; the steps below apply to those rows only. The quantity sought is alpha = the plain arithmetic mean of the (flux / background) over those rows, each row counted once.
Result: 0.99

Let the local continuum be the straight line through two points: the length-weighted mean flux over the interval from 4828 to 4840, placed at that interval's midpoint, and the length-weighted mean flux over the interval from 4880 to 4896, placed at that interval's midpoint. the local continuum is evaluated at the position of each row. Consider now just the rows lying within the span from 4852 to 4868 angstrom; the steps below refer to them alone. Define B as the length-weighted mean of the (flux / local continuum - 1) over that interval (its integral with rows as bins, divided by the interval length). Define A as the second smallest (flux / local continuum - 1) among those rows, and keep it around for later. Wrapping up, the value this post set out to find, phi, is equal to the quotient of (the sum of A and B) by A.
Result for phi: 1.9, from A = -0.17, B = -0.165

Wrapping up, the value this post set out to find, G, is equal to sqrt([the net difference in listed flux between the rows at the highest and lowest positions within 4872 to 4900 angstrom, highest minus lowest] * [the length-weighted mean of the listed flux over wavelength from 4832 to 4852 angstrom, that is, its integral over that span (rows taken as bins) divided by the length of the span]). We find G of 1.9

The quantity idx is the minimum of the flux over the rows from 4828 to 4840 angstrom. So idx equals 10.4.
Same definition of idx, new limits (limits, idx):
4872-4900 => 8.81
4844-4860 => 8.41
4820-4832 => 9.94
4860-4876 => 6.71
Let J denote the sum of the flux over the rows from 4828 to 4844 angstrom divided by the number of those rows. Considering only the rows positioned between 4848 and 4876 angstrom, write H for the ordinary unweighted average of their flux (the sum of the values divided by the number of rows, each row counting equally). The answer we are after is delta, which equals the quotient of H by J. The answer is 0.87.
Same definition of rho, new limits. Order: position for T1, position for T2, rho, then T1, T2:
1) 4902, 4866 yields 24.6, 11.1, 9.51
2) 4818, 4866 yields 24.4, 11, 9.51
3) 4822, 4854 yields 23.0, 10.3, 9.33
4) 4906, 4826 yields 23.9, 10.7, 9.94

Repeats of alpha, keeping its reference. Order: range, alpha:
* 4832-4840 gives 1.12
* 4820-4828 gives 1.09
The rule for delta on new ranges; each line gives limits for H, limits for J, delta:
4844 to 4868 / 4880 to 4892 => 0.97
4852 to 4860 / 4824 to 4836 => 0.86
